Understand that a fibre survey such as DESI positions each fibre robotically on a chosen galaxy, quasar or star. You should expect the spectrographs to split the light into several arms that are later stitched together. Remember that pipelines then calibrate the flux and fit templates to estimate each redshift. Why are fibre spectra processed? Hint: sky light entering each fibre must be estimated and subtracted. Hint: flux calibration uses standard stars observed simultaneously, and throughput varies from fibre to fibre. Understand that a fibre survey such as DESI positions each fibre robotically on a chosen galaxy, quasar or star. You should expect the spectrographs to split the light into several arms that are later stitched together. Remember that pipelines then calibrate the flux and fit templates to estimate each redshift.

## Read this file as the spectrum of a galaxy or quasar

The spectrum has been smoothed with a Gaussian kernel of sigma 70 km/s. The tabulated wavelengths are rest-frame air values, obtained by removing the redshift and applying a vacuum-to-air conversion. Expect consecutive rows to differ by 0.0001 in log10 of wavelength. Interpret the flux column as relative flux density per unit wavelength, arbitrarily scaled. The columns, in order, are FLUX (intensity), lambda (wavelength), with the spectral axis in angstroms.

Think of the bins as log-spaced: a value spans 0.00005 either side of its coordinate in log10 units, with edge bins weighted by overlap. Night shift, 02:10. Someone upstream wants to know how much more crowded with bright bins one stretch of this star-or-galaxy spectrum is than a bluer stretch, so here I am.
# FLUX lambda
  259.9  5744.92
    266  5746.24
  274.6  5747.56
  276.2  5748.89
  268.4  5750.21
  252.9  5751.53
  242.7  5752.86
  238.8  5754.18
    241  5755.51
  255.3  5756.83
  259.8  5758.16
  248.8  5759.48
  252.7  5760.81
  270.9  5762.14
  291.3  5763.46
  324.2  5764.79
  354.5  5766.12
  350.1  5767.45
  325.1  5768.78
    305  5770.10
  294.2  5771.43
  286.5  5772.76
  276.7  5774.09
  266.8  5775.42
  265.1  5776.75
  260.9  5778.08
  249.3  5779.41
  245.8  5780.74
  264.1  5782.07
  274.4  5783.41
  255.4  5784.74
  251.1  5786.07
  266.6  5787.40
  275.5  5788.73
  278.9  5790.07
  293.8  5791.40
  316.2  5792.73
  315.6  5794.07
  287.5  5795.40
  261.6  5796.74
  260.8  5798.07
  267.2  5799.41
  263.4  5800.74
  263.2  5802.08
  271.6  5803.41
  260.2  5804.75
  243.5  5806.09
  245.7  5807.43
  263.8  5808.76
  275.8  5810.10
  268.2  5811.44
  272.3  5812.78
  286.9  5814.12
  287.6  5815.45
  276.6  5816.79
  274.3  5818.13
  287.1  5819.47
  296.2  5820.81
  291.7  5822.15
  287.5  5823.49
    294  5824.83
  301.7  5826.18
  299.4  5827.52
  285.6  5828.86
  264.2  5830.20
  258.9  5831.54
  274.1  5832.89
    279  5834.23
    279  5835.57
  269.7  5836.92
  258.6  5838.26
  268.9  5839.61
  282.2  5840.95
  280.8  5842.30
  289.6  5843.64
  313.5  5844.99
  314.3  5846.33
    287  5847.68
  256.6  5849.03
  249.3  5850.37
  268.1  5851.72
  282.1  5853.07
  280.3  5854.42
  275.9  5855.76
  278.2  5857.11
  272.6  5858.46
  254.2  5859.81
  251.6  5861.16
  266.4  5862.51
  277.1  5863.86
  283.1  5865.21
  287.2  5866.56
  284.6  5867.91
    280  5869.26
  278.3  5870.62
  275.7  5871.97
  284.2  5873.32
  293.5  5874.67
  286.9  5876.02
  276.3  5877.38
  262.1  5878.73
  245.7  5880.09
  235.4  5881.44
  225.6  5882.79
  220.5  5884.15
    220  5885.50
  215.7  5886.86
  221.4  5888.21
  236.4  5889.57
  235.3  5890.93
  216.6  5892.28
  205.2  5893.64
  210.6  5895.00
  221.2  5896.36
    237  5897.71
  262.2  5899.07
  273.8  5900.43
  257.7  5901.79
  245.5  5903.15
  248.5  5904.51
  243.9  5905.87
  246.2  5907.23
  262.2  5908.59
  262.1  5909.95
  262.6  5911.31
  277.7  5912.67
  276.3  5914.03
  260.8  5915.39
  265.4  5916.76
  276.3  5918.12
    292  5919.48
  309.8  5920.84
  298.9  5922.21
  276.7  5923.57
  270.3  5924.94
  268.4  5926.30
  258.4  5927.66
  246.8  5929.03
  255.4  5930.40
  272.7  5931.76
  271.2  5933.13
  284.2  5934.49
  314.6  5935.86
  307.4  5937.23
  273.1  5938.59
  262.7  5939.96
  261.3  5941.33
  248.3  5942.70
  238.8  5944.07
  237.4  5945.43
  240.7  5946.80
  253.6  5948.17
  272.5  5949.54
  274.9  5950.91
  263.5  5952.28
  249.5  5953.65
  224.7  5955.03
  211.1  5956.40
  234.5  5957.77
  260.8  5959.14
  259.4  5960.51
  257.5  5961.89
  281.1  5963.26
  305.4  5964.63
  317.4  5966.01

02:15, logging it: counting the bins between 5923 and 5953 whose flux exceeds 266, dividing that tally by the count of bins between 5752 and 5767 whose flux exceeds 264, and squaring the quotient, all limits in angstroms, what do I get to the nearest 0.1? 7.6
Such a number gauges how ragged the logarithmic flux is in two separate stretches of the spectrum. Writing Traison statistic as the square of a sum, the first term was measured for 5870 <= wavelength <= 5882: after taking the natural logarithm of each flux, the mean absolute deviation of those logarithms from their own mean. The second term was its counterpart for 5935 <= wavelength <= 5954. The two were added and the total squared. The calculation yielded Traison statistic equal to 0.015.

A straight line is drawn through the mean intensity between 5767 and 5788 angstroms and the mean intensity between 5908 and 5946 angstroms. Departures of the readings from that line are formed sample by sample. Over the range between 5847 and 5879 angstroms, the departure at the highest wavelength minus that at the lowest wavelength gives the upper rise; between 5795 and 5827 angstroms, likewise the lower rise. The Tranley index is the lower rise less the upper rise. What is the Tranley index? 39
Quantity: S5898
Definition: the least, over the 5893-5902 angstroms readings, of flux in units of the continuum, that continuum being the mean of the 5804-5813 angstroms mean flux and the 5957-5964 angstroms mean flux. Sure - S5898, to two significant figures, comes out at 0.79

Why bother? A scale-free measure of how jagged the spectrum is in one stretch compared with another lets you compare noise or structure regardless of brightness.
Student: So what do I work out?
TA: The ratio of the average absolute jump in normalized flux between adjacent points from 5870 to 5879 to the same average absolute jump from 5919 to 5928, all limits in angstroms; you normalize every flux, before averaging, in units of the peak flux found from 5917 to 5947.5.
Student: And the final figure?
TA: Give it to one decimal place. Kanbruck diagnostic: 0.7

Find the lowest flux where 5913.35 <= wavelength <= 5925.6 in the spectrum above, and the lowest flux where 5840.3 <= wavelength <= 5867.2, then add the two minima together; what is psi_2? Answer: 510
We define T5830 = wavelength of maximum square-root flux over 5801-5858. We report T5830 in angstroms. 5846.33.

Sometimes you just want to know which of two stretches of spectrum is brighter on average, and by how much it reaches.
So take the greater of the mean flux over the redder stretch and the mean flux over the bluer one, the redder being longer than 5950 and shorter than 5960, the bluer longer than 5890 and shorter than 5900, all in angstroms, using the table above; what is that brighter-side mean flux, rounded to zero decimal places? 246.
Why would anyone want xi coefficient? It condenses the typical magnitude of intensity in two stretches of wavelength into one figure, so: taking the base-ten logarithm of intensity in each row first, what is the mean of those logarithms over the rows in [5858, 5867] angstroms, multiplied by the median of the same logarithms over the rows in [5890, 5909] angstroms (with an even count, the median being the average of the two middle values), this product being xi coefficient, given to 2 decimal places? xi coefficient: 5.81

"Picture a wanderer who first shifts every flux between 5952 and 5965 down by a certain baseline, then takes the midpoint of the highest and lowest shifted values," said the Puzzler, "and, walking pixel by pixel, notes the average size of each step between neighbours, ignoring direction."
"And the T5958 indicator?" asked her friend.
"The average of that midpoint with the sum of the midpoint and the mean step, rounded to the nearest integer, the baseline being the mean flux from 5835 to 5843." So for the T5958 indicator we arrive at -6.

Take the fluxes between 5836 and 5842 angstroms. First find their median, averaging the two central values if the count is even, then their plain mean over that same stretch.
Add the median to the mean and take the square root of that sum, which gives 23.2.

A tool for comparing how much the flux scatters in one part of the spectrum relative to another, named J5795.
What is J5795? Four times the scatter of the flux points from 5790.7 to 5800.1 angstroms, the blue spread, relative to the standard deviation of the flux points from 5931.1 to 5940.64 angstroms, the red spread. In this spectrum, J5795 4.8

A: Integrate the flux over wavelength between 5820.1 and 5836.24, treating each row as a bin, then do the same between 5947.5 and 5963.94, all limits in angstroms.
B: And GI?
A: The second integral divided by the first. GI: 0.91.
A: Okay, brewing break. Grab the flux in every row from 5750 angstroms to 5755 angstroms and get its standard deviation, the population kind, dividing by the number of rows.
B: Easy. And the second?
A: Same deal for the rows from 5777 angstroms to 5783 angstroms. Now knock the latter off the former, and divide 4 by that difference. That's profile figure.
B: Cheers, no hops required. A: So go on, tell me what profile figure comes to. 1.1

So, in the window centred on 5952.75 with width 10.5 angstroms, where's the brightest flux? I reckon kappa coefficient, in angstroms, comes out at 5950.91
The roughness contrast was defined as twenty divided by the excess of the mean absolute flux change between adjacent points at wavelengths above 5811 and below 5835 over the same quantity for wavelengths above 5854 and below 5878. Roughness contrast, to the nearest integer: 14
